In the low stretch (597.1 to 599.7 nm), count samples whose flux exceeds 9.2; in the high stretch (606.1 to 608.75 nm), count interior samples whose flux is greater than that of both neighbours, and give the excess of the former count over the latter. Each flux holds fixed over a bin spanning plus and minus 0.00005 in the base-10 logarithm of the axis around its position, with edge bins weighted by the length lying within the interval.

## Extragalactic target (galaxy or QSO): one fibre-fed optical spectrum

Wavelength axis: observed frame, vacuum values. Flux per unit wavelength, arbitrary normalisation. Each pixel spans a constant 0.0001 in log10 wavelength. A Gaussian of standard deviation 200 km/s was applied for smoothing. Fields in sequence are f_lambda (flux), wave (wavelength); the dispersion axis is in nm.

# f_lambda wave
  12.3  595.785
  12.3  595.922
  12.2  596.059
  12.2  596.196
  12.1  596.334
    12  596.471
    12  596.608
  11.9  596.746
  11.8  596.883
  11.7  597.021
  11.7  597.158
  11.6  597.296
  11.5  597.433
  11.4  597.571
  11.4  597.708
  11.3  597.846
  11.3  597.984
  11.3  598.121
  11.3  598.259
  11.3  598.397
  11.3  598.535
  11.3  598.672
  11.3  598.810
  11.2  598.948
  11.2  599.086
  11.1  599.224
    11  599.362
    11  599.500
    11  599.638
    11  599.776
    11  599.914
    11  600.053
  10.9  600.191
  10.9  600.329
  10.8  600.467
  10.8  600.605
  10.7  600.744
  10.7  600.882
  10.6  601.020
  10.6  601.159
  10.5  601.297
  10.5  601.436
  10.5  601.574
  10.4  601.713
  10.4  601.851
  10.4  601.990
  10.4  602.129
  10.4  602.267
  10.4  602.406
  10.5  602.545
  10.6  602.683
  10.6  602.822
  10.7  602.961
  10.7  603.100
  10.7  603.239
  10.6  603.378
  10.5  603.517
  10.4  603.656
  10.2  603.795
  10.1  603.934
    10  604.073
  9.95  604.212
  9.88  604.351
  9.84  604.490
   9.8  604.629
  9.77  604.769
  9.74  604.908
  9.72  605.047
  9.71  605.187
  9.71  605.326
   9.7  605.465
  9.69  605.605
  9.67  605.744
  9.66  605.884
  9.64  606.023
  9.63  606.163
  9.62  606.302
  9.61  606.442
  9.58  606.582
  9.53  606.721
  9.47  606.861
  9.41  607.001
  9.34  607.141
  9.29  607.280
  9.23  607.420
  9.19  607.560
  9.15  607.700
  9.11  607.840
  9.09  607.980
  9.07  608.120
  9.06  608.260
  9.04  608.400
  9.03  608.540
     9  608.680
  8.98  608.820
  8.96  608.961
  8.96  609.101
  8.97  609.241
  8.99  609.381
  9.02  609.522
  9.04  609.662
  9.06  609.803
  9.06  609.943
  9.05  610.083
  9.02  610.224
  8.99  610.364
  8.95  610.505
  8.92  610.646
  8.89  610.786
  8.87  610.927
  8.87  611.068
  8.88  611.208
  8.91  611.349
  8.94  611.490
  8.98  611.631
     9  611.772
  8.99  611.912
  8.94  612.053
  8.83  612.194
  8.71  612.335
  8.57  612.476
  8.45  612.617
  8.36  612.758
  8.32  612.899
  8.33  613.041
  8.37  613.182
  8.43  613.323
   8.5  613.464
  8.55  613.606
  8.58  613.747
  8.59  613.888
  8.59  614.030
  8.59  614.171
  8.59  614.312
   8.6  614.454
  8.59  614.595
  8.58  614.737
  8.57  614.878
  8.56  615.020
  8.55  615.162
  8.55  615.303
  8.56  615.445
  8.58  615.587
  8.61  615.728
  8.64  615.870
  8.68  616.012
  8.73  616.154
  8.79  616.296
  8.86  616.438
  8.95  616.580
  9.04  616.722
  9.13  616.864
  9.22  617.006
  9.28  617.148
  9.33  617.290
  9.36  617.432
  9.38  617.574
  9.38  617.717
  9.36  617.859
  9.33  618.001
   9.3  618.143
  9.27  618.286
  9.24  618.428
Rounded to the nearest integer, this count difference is 19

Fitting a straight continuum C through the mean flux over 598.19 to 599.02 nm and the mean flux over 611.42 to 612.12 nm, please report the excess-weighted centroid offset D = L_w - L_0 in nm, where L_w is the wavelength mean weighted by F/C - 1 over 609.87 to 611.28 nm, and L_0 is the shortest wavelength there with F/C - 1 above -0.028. 0.63 nm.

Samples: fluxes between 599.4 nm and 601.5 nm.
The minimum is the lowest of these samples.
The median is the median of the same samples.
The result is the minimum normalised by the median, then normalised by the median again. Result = 0.090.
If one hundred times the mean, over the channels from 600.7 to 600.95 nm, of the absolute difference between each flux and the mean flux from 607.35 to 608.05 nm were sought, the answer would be 155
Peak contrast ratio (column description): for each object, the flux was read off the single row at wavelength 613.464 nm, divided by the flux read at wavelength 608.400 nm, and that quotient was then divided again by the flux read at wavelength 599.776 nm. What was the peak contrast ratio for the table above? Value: 0.085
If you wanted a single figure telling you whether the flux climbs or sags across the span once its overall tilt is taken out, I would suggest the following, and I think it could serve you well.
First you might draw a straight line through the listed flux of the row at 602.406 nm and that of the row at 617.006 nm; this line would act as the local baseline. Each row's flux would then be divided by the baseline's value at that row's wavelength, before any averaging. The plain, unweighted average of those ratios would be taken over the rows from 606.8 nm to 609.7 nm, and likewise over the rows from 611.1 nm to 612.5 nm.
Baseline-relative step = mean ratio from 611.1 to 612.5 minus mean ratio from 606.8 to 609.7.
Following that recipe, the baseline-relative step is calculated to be 0.00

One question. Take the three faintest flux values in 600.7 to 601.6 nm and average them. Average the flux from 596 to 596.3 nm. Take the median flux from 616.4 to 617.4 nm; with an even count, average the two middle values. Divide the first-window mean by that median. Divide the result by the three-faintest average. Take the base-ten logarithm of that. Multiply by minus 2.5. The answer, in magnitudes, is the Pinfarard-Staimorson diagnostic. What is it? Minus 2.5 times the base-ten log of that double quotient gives 2.24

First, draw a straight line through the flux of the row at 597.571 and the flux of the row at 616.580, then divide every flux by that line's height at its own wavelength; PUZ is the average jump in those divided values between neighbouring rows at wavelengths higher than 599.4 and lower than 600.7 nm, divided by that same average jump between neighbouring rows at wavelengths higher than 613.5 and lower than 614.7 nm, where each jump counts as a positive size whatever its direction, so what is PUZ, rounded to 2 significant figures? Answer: 1.3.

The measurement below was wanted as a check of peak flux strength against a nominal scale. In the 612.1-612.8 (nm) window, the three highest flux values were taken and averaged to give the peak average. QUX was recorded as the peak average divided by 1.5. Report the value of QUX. 5.80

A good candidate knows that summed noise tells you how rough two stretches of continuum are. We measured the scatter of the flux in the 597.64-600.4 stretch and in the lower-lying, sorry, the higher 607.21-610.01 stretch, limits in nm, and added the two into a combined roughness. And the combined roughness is 0.25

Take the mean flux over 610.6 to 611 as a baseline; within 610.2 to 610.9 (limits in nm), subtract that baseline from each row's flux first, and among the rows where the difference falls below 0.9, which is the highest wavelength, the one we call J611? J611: 610.786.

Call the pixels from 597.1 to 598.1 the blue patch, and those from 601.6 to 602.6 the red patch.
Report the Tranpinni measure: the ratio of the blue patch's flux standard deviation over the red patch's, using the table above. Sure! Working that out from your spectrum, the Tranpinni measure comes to 4.0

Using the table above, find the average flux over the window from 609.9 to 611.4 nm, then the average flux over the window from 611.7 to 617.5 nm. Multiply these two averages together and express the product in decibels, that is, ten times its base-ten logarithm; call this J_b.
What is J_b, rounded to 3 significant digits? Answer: 18.9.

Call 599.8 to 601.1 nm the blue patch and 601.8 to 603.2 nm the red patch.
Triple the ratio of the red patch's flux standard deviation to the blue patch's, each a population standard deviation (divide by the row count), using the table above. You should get 2.8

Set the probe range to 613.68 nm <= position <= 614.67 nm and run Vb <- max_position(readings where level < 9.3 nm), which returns 614.595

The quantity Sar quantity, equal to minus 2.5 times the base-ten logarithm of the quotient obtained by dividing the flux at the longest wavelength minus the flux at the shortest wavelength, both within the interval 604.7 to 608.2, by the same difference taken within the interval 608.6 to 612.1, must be -2.7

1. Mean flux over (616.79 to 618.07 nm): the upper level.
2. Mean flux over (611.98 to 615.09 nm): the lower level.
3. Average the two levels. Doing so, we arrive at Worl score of 8.9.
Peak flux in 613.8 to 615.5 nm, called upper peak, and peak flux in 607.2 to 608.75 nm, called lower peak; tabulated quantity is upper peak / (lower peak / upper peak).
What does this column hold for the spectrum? 7.96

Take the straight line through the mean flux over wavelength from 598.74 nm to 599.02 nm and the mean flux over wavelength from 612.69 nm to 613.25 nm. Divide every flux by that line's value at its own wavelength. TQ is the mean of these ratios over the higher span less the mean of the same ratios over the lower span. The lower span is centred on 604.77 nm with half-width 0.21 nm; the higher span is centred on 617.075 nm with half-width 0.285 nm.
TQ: 0.26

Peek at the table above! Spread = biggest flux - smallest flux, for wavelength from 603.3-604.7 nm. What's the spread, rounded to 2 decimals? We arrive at 0.80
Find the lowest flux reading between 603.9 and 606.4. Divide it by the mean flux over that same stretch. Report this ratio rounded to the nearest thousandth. 0.985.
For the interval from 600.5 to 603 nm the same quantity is 0.987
